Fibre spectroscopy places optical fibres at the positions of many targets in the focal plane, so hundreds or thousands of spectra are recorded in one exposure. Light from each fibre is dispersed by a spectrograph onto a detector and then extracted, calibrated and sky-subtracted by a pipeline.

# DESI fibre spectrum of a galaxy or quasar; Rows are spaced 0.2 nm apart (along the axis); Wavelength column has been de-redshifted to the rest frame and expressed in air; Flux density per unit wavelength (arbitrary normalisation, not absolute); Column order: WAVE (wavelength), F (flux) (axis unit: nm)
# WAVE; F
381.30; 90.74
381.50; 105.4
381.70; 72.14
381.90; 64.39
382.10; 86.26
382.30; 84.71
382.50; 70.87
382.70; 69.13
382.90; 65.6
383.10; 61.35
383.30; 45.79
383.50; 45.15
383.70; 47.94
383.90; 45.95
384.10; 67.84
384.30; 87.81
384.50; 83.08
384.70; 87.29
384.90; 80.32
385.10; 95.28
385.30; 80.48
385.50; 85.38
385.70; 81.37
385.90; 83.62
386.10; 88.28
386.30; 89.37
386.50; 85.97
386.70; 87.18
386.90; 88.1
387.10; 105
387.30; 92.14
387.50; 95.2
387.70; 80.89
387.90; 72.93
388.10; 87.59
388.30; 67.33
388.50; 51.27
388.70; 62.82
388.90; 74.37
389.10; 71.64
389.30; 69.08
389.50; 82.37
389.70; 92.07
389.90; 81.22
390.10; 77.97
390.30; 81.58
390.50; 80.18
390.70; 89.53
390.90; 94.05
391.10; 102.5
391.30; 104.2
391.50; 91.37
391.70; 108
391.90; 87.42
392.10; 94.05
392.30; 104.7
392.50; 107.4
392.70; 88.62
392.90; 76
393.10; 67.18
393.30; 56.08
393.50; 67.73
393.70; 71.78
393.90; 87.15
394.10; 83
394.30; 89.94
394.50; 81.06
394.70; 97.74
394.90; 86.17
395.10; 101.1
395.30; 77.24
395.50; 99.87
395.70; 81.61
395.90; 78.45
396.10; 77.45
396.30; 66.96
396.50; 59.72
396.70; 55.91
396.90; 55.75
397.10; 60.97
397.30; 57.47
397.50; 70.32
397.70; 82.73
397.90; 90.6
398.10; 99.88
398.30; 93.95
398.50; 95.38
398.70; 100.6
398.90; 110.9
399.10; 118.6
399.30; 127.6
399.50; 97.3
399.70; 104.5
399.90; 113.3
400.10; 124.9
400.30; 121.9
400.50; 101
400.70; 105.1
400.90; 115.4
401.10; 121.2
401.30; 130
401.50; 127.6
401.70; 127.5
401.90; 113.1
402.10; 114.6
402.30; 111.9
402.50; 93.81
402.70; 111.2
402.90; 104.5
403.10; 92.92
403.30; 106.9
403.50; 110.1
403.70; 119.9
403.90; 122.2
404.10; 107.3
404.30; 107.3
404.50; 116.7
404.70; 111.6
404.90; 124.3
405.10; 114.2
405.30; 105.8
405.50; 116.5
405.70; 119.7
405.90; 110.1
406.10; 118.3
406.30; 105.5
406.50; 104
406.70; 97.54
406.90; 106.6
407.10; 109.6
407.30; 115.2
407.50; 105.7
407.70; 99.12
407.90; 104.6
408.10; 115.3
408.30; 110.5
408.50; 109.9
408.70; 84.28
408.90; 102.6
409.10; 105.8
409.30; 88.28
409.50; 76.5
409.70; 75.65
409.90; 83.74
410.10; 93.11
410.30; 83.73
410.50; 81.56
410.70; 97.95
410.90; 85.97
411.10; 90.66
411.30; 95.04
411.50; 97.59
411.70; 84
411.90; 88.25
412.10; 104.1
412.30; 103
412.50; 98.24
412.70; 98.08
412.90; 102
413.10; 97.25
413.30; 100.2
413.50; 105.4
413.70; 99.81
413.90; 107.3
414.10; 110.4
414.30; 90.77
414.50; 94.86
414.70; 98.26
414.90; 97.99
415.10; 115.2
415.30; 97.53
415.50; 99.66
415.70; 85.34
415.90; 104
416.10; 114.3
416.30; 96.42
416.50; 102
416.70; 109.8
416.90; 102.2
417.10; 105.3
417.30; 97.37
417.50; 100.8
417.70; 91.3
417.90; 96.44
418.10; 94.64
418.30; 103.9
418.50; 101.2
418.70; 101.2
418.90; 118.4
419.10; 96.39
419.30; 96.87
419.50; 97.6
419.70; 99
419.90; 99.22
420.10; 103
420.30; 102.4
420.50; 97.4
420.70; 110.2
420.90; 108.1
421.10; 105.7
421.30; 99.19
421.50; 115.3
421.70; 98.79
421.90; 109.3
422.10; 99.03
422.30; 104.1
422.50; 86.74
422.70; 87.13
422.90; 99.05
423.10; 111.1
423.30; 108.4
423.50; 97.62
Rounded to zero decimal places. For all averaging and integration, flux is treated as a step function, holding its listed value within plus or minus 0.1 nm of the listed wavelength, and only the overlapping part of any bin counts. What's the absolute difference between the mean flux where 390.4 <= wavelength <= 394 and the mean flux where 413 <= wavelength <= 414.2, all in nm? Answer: 16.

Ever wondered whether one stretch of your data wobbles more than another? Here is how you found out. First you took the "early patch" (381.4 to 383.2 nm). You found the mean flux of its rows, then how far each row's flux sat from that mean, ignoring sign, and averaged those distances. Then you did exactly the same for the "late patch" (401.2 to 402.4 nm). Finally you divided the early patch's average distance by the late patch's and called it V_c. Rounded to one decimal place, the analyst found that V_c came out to 1.5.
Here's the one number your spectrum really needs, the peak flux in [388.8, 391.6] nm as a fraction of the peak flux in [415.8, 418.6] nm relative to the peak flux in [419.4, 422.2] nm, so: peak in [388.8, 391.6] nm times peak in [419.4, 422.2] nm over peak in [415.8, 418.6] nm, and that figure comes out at 105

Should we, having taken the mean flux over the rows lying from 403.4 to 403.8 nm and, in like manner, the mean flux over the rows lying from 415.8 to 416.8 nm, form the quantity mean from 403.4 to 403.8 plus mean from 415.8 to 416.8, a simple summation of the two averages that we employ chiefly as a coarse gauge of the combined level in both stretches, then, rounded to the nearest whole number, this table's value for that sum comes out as 220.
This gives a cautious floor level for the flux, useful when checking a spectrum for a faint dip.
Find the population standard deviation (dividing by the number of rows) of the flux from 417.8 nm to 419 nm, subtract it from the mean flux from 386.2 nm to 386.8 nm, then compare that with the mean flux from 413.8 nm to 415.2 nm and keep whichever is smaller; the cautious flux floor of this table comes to 80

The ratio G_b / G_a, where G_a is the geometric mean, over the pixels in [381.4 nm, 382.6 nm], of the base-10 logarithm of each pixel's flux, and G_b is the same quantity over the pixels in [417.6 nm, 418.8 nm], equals 1.05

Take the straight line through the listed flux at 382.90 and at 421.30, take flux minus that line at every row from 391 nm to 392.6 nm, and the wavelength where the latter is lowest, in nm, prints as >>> 391.90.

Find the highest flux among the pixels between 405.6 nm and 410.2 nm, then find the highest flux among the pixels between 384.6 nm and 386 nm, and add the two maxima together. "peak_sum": 215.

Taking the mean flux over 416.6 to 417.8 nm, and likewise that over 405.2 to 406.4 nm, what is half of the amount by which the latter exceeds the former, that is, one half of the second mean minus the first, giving 6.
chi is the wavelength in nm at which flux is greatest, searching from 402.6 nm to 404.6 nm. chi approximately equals 403.90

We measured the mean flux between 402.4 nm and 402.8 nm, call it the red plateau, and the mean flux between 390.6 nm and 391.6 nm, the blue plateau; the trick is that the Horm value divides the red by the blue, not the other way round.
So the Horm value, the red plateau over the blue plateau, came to 1.1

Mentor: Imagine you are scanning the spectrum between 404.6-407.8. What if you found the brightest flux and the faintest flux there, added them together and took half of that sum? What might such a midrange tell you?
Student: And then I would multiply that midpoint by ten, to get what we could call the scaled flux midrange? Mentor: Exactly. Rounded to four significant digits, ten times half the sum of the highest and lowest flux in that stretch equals 1109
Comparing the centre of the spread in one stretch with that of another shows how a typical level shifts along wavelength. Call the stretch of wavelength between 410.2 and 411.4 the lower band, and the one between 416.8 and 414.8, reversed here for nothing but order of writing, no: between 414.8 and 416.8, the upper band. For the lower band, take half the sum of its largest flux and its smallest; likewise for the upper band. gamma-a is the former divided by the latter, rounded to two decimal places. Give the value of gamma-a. 0.90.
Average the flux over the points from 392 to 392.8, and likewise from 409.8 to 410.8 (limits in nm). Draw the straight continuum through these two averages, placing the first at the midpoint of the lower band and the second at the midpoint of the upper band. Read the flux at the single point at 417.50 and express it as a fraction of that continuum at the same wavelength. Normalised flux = 1.2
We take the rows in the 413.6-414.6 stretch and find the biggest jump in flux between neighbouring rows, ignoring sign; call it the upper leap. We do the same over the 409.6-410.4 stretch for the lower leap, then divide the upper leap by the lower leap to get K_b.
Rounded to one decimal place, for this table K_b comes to 2.1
